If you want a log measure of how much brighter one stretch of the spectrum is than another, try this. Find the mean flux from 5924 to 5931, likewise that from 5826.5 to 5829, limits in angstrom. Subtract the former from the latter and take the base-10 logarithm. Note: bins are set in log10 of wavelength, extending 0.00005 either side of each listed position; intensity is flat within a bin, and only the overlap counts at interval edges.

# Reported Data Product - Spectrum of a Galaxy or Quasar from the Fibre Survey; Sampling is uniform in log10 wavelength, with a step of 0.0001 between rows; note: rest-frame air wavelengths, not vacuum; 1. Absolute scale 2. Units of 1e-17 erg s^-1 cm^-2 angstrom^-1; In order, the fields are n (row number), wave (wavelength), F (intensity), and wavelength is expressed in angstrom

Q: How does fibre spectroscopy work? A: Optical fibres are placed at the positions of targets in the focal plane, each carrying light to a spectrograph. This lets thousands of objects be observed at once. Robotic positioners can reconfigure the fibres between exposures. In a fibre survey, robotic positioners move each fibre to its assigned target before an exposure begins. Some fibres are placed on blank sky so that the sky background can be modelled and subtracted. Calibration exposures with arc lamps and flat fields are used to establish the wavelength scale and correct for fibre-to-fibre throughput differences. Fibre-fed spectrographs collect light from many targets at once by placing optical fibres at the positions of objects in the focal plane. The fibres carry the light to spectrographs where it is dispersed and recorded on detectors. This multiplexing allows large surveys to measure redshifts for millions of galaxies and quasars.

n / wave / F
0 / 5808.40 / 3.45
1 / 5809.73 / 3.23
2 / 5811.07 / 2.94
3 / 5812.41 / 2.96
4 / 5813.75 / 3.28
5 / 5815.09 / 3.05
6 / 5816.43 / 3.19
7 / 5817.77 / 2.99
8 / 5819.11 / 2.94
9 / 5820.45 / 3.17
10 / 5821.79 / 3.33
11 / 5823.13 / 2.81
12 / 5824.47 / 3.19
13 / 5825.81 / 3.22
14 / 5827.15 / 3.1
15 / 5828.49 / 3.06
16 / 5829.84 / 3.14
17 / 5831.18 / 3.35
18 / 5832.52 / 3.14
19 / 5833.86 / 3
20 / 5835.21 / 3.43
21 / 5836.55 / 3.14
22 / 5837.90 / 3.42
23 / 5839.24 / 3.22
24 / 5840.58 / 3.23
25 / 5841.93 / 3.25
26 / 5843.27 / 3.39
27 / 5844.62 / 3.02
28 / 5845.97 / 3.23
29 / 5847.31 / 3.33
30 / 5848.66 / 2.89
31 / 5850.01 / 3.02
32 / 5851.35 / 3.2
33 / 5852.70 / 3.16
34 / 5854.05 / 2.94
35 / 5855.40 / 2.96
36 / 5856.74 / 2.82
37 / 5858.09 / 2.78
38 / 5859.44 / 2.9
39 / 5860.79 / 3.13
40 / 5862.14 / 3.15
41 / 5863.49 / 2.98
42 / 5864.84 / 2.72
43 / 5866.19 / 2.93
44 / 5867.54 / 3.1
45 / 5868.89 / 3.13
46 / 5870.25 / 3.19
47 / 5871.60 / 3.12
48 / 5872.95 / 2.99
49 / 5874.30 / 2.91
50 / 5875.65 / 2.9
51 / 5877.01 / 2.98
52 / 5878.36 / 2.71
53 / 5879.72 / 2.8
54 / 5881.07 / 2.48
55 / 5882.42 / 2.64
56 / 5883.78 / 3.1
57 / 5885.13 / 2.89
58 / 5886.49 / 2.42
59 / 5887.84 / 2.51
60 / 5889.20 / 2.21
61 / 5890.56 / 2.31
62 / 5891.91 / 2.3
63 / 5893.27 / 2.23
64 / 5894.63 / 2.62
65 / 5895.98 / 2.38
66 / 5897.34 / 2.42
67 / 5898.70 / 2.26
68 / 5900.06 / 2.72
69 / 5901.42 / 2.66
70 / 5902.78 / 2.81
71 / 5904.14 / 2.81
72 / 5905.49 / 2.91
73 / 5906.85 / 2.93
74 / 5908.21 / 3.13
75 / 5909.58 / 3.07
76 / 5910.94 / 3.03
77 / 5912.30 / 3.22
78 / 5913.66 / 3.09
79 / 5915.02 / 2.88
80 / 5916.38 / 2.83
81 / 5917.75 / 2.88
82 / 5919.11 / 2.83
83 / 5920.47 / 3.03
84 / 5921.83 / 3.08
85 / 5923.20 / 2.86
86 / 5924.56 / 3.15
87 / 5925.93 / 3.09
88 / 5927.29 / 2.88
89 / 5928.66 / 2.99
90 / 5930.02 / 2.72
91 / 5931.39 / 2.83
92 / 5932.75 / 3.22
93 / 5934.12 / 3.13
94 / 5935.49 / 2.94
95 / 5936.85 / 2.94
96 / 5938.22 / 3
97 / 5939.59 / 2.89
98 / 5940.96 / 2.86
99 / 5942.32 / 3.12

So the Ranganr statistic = -0.9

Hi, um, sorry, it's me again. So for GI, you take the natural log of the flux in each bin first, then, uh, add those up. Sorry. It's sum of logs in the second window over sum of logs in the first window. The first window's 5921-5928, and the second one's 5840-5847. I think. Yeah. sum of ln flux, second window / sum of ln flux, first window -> 1.06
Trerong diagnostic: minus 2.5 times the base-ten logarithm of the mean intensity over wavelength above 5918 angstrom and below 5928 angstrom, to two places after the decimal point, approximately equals -1.19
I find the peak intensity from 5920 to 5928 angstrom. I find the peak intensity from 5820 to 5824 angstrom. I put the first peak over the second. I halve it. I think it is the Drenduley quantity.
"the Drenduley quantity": 0.473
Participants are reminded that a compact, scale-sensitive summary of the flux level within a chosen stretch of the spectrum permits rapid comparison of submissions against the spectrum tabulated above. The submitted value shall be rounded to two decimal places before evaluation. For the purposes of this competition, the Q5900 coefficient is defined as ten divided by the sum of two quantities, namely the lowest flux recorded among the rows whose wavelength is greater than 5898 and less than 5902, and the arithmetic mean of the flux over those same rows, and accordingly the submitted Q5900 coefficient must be 2.08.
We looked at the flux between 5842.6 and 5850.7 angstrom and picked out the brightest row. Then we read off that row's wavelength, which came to 5843.27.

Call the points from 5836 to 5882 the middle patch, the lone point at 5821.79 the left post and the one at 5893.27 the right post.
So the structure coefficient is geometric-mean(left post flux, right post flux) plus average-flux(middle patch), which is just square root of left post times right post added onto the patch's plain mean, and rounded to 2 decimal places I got 5.76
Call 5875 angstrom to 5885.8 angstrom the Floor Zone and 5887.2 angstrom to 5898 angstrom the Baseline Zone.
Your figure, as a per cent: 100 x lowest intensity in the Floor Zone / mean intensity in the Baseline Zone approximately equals 105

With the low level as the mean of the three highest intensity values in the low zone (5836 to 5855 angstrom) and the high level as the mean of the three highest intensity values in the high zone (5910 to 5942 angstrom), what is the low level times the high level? 10.8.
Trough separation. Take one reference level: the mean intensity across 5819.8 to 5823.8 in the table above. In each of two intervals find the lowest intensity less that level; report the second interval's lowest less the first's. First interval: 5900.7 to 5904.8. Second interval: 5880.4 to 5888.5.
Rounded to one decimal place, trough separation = -0.2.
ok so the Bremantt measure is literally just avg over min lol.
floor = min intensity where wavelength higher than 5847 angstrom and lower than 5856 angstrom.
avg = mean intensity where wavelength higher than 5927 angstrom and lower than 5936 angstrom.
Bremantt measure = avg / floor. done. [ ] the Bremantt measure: 1.02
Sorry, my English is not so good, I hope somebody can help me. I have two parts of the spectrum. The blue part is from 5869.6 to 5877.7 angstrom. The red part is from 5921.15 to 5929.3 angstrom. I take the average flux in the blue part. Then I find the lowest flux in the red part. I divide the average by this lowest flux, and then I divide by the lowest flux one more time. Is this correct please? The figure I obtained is 0.369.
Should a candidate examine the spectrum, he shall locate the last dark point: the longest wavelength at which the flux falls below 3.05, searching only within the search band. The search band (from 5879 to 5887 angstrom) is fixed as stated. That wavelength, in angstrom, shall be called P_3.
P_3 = 5886.49 angstrom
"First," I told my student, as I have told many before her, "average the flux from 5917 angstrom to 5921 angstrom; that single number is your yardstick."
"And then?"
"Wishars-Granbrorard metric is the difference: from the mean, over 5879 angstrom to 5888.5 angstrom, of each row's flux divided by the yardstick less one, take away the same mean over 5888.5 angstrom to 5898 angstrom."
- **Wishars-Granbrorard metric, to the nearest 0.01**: 0.12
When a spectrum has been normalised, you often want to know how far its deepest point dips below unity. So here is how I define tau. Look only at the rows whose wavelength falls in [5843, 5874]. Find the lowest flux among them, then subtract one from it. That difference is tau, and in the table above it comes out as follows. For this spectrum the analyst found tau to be 1.72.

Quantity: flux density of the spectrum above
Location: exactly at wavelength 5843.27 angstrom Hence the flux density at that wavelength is 3.39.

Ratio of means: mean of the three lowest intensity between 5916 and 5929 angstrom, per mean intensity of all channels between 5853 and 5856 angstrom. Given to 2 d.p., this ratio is 0.96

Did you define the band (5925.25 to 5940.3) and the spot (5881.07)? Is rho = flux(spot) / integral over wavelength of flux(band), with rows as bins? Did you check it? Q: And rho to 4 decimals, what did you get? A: 0.0556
